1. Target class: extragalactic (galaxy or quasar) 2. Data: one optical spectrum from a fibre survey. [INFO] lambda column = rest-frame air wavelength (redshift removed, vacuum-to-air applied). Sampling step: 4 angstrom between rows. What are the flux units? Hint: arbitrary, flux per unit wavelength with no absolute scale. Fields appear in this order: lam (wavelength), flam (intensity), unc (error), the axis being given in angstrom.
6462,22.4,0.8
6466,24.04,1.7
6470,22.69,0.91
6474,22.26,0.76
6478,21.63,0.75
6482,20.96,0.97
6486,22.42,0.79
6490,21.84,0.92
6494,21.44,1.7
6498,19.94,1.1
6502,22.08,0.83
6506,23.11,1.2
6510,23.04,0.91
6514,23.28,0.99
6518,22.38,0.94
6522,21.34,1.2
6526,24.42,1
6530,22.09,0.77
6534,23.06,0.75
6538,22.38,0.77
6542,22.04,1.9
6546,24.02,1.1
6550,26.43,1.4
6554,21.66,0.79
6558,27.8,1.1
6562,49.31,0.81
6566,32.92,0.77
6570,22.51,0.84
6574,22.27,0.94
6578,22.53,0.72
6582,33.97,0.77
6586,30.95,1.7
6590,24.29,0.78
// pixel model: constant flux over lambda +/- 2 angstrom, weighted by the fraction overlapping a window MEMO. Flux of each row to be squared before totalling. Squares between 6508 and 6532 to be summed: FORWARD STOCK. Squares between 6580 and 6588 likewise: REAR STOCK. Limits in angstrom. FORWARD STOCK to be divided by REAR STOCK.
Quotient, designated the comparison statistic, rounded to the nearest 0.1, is 1.5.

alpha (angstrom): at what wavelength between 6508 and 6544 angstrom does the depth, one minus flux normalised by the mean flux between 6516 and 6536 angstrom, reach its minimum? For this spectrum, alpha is 6526 angstrom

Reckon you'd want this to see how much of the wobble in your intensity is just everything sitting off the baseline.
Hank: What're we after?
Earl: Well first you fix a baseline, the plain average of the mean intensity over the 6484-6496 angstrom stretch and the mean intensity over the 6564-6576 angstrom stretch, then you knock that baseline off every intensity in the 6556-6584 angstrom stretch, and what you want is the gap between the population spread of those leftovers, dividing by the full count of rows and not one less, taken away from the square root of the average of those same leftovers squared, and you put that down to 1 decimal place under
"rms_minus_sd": 2.0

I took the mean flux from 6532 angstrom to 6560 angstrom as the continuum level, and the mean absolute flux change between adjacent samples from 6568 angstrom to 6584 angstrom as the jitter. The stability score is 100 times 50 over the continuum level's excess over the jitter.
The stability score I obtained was 251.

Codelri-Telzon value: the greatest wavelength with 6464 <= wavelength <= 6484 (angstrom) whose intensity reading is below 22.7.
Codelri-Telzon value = 6482 angstrom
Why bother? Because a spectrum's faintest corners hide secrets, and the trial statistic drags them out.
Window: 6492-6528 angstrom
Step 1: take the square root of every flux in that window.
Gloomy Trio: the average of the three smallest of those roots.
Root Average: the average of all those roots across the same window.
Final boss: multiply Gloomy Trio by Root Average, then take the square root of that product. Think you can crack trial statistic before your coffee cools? 4.65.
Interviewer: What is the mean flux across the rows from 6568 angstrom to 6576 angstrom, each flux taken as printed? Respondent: 22.4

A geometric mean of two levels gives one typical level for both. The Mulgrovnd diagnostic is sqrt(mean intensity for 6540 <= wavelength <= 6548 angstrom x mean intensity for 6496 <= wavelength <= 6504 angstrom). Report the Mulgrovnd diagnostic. 22.00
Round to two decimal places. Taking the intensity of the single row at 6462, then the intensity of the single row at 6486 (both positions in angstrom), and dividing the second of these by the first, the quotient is 1.00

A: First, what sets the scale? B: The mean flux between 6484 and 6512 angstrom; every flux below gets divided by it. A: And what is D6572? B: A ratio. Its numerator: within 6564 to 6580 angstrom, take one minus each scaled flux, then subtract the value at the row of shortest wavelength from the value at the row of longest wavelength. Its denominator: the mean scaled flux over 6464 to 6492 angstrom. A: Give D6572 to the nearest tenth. 0.5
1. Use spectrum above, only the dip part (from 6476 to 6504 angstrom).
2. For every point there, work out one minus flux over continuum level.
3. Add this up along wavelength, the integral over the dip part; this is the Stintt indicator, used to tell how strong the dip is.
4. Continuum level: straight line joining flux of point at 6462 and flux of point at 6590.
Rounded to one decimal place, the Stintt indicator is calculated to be 1.6 angstrom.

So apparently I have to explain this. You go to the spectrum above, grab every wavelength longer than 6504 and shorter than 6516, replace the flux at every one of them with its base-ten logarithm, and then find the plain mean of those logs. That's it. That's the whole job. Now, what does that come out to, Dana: 1.36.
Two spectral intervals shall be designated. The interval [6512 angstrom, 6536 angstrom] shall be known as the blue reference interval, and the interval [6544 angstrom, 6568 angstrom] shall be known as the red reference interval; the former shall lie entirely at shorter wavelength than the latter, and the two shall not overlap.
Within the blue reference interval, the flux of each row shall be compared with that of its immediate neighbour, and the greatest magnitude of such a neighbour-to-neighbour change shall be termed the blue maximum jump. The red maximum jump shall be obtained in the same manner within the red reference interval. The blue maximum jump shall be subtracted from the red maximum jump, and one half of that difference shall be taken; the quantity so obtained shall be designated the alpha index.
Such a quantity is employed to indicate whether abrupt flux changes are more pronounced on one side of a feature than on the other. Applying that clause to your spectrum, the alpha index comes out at 9.2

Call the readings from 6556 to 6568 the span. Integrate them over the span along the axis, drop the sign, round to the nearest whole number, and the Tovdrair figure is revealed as 440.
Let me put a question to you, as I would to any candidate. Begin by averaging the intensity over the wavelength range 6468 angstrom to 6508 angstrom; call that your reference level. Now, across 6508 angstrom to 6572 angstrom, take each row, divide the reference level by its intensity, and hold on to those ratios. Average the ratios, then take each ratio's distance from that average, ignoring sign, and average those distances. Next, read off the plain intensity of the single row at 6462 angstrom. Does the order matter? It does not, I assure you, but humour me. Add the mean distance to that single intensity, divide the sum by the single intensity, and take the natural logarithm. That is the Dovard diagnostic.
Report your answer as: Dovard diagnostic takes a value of 0.0048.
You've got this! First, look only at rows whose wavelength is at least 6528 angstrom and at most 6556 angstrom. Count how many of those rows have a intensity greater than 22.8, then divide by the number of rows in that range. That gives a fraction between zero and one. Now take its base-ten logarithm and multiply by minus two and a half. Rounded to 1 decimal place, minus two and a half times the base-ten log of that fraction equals 0.9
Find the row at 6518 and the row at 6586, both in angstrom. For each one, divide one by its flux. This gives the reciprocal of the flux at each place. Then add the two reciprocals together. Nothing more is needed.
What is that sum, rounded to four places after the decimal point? 0.0770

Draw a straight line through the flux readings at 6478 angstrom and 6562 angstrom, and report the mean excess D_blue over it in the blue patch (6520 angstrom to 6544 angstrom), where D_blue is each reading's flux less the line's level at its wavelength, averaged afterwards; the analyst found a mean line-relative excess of -17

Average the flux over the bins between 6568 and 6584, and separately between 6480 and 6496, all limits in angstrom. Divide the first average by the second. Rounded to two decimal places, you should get 1.17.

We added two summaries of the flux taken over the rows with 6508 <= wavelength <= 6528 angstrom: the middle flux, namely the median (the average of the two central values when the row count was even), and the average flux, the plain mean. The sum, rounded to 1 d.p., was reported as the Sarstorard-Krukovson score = 45.9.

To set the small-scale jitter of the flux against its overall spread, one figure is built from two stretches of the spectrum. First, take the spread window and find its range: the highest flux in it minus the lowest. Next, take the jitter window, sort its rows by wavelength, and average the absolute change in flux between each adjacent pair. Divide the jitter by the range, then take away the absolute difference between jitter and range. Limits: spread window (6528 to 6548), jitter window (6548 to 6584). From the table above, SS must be -2.4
